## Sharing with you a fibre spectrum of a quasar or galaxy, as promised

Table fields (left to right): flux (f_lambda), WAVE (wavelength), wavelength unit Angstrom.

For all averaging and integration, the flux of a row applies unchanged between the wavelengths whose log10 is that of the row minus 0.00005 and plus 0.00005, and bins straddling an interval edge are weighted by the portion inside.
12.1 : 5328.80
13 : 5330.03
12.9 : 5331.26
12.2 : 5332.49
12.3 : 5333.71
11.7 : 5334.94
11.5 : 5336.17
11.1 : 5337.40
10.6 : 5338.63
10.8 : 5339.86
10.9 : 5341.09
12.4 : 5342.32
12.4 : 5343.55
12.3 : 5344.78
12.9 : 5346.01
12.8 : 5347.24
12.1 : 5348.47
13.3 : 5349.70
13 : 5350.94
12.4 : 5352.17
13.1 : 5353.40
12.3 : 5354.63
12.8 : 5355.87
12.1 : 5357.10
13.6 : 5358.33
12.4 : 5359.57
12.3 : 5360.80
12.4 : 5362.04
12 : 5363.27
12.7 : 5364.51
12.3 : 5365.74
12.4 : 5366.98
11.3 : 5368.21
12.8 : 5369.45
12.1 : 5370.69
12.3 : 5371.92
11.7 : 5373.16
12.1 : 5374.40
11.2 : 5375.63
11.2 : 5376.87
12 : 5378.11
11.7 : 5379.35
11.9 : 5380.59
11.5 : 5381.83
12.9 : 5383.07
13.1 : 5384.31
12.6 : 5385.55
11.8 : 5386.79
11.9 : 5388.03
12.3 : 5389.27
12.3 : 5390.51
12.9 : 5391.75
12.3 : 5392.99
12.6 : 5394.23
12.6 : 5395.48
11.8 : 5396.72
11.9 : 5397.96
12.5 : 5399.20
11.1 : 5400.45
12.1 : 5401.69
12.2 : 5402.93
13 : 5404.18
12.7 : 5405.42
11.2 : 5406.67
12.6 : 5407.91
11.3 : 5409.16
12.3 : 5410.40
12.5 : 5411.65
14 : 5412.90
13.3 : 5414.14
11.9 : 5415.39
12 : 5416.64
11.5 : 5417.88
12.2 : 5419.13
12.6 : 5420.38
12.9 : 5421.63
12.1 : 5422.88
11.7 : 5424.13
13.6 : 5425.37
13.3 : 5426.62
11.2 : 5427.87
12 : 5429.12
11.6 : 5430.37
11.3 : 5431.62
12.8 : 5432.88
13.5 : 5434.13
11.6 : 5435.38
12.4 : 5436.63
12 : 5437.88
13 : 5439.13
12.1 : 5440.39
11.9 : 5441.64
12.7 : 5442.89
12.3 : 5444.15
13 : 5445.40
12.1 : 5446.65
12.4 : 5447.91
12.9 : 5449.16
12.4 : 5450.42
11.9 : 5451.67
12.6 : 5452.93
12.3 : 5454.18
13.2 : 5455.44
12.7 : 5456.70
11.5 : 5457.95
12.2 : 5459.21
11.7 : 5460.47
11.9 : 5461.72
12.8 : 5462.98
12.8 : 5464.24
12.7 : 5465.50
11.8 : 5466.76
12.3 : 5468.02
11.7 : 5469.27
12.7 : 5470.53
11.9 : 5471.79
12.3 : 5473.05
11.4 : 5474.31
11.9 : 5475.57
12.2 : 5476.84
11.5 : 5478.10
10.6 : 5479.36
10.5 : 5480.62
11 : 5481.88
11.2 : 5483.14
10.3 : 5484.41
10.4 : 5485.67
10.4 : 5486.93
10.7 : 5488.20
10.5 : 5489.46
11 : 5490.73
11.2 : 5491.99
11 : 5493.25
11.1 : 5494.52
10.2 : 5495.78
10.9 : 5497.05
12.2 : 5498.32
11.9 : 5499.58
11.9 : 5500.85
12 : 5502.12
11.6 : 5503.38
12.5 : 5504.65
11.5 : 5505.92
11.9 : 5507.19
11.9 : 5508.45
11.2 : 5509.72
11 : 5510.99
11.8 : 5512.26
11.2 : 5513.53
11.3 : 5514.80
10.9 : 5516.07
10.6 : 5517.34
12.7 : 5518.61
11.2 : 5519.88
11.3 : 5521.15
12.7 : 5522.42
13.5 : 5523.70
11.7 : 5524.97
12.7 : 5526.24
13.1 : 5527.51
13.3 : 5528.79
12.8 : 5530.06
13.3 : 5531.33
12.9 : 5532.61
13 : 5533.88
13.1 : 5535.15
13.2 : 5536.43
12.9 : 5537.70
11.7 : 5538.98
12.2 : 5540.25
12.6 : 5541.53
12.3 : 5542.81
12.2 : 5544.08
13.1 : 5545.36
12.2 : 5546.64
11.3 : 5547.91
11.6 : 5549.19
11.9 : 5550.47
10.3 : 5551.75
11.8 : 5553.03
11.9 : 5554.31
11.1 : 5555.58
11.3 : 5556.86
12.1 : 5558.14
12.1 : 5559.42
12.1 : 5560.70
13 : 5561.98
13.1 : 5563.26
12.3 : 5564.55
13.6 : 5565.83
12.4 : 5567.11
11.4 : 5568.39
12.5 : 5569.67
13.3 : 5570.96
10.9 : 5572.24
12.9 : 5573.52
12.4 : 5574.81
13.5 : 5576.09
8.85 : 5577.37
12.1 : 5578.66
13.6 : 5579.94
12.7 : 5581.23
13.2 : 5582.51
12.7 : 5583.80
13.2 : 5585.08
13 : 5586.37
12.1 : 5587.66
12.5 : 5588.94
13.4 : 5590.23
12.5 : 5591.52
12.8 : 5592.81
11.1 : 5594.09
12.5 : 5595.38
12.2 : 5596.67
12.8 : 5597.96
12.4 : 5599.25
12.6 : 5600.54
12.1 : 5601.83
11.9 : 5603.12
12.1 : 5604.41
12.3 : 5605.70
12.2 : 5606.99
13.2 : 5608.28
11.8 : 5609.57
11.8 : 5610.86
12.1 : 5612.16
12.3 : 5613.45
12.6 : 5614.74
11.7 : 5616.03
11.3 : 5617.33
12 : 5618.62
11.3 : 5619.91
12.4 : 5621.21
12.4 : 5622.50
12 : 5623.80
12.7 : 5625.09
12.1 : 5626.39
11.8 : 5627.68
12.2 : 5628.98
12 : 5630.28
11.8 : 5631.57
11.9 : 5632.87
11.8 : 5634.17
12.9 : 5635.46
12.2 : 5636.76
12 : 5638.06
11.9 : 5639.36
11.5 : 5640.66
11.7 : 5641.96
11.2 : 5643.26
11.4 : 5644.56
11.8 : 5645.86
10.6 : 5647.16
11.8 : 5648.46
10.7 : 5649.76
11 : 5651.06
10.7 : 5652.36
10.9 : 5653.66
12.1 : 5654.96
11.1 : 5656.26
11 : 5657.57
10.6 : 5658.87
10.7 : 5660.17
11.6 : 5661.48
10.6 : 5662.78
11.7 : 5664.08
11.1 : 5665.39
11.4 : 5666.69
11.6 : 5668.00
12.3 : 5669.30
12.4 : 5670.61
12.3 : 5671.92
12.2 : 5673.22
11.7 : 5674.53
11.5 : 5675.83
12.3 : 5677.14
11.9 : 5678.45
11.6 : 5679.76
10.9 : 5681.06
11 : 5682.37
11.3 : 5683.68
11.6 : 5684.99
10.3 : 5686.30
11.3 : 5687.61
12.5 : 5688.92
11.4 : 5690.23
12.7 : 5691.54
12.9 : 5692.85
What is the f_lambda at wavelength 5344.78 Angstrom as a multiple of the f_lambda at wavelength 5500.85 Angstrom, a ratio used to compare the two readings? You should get 1.03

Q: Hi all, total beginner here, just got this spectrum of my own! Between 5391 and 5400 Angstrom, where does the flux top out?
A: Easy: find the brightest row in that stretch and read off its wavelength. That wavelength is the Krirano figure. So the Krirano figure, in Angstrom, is 5391.75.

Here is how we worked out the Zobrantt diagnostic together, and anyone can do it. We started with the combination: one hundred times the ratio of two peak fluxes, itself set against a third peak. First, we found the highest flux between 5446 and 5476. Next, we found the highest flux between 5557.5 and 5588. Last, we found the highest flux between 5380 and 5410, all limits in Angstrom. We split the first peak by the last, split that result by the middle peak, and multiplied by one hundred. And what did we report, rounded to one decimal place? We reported 7.4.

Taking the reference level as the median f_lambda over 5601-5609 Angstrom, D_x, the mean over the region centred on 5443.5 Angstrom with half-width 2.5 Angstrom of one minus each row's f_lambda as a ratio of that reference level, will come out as -0.03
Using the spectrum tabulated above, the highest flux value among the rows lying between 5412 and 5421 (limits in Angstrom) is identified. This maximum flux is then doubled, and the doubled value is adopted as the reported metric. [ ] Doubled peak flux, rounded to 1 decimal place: 28.0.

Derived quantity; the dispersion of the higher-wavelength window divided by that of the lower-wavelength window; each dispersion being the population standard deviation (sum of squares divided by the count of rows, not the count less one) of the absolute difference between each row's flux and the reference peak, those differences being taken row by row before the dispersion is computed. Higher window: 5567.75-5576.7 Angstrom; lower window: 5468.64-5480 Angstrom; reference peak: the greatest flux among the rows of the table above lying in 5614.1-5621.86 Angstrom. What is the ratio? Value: 1.0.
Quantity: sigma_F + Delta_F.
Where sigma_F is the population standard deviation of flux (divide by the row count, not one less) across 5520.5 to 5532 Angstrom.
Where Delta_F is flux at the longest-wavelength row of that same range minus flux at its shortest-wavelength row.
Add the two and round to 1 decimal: 2.7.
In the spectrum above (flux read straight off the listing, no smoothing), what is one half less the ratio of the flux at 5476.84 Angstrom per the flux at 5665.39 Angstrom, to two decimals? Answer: -0.60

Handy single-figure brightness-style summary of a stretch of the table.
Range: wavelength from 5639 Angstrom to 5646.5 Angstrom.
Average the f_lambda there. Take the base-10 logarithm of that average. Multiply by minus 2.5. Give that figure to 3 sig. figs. -2.66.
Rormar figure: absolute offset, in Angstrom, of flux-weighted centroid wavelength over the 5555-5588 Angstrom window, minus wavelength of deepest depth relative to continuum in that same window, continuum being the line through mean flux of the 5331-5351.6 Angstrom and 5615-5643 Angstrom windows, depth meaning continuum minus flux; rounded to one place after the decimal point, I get 5.6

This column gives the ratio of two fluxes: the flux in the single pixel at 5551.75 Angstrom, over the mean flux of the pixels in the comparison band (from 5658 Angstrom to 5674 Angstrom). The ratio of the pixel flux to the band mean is 0.89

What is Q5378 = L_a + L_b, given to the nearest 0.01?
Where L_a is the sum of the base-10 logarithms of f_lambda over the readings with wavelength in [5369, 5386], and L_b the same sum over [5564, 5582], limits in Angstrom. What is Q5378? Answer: 30.37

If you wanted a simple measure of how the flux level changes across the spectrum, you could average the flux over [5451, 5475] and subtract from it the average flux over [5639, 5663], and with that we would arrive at 1.0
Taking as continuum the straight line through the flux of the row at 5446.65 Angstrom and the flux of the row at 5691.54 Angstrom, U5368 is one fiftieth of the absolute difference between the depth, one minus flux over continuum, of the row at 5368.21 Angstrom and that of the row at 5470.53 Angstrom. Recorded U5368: 0.0019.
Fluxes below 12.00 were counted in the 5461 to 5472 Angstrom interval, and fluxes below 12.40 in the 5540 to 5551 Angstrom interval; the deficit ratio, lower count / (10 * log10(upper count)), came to 0.5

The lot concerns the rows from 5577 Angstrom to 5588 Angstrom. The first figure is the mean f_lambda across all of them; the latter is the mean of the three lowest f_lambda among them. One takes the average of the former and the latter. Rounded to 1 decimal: 11.7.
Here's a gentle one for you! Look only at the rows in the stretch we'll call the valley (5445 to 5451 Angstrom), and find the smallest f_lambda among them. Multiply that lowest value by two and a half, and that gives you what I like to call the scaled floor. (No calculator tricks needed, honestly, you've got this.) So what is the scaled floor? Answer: 30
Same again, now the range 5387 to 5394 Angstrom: 30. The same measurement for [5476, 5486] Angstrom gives 26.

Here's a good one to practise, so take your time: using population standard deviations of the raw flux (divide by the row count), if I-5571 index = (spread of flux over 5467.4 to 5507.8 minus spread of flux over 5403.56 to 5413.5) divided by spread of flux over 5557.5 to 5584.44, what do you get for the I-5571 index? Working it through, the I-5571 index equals -0.13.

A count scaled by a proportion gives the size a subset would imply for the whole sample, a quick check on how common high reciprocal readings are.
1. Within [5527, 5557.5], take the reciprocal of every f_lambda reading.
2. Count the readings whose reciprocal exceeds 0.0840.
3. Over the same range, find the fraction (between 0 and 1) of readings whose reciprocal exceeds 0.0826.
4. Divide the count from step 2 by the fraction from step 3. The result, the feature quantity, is 24.0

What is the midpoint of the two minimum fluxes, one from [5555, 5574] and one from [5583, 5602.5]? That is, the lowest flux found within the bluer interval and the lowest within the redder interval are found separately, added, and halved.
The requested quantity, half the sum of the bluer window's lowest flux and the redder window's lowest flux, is 11.0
